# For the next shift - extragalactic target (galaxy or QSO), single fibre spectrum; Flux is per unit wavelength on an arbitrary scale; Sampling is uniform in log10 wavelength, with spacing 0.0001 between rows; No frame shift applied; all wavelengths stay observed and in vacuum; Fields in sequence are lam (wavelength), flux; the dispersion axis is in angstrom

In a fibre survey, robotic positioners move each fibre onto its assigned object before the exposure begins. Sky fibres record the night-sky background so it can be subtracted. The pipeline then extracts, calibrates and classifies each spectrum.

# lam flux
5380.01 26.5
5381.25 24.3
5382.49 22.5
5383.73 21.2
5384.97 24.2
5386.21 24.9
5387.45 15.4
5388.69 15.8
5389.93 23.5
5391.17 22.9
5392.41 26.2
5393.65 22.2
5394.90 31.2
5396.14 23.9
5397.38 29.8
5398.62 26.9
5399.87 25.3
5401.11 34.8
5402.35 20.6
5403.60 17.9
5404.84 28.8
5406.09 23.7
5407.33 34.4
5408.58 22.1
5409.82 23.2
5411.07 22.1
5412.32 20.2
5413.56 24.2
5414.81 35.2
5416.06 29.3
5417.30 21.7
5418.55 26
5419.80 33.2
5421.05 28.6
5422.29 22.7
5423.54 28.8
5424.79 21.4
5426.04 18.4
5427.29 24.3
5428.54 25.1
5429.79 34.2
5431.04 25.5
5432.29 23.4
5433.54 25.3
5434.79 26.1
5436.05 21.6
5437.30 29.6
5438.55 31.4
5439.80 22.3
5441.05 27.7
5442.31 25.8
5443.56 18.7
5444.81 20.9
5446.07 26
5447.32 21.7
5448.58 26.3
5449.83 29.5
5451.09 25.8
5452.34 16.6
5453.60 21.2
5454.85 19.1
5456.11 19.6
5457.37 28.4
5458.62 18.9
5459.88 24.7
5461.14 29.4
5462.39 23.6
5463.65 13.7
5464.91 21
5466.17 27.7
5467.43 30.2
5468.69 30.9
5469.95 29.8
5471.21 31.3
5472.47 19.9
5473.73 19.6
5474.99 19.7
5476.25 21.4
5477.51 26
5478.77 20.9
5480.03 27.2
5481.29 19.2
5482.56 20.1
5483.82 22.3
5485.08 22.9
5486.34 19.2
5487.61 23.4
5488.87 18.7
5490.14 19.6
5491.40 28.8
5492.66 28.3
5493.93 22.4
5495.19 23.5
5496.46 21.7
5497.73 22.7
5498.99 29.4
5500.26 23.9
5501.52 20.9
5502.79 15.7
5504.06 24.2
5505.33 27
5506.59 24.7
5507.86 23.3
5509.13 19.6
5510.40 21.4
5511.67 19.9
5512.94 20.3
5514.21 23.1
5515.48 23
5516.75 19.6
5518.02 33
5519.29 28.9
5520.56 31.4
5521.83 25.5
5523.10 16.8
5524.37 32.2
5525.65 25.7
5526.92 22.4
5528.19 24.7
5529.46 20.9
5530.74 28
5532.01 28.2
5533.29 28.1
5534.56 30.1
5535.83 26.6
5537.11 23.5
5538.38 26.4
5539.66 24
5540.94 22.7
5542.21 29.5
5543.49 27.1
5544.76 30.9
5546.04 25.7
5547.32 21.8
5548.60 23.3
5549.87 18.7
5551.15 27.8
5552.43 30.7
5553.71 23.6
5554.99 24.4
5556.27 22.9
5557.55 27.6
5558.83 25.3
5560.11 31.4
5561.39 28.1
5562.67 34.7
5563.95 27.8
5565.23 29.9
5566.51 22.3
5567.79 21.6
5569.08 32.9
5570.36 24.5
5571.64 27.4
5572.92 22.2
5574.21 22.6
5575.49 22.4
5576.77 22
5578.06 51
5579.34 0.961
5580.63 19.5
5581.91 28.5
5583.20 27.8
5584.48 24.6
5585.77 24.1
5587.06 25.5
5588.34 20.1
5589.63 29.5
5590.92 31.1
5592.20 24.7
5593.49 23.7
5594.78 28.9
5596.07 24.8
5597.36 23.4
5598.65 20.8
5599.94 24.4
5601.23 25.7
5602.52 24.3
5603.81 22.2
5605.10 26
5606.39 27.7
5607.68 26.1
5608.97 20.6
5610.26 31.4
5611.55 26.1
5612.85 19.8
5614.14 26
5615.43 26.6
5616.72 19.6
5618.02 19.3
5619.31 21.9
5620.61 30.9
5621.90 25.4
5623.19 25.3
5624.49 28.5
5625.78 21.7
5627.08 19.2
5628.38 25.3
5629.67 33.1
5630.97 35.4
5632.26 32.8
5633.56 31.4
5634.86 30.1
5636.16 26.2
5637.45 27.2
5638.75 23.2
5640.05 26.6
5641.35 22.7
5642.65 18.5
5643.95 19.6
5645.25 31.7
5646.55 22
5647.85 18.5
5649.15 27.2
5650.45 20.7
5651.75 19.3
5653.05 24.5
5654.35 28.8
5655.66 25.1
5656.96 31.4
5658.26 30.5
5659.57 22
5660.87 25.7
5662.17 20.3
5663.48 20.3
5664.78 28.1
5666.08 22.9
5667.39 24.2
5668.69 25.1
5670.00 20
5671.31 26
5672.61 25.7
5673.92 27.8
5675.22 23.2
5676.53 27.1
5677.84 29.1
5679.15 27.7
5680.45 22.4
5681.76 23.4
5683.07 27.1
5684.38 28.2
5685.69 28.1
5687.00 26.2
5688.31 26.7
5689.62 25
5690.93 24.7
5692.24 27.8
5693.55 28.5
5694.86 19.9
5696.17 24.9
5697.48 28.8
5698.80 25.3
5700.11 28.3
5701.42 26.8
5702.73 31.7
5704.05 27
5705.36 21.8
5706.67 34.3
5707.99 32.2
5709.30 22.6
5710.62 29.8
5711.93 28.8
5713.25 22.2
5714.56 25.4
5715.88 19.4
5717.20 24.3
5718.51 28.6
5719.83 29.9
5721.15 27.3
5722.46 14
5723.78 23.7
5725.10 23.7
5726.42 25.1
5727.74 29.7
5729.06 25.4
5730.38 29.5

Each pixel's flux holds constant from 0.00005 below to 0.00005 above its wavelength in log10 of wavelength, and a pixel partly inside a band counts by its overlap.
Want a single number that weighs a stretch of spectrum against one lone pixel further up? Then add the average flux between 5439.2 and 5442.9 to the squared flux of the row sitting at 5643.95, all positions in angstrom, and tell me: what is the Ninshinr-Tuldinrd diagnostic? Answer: 409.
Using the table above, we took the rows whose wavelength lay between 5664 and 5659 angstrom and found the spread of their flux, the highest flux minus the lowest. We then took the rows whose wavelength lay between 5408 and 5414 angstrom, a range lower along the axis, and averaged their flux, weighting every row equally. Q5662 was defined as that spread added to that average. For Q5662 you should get 28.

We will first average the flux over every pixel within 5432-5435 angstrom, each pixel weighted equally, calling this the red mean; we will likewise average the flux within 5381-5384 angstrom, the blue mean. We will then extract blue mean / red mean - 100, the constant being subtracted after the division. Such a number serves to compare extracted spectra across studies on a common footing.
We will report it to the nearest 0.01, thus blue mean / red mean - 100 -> -99.09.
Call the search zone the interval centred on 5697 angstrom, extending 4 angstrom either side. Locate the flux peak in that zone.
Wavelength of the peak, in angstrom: 5697.48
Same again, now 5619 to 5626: 5620.61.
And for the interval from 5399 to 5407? 5401.11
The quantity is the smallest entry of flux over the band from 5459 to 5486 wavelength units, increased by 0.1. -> 14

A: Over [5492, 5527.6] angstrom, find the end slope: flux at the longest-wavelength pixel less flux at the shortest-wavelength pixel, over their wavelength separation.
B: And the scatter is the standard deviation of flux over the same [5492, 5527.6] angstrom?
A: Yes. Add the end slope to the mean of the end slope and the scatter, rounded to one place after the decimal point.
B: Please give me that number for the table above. 1.9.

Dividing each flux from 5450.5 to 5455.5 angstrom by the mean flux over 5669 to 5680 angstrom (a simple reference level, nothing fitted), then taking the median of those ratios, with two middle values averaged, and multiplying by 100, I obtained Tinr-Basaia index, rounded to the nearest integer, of 78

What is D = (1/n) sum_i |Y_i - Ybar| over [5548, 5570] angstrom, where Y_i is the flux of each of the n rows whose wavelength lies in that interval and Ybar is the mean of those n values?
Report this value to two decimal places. 3.66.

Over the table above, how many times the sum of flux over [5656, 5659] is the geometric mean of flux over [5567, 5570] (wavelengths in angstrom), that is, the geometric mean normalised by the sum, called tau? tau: 0.43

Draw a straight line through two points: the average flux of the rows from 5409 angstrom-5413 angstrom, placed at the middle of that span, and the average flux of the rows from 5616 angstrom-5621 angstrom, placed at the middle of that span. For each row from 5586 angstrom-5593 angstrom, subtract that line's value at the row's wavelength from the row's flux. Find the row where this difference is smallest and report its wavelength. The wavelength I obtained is 5588.34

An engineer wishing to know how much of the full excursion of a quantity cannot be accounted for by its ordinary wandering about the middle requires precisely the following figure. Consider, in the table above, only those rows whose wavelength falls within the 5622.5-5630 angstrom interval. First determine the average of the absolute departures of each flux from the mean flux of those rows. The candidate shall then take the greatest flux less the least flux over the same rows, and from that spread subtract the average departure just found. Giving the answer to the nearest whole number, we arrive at 10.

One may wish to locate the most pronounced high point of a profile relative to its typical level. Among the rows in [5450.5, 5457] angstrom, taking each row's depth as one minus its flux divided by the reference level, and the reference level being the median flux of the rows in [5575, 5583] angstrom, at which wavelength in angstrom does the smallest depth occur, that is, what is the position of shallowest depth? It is 5451.09 angstrom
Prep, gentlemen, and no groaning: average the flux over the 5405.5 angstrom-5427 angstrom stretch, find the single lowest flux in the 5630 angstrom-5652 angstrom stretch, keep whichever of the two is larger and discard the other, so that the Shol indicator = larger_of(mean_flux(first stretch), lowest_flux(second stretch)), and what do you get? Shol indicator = 25.6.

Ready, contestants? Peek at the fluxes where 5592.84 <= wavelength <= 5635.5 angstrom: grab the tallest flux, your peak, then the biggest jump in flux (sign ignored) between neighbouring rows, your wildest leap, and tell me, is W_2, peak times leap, 382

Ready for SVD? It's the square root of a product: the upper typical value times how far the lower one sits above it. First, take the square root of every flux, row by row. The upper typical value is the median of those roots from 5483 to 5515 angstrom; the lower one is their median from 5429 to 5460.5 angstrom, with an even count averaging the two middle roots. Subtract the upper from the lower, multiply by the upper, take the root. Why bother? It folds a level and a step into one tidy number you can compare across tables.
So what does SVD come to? 1.1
